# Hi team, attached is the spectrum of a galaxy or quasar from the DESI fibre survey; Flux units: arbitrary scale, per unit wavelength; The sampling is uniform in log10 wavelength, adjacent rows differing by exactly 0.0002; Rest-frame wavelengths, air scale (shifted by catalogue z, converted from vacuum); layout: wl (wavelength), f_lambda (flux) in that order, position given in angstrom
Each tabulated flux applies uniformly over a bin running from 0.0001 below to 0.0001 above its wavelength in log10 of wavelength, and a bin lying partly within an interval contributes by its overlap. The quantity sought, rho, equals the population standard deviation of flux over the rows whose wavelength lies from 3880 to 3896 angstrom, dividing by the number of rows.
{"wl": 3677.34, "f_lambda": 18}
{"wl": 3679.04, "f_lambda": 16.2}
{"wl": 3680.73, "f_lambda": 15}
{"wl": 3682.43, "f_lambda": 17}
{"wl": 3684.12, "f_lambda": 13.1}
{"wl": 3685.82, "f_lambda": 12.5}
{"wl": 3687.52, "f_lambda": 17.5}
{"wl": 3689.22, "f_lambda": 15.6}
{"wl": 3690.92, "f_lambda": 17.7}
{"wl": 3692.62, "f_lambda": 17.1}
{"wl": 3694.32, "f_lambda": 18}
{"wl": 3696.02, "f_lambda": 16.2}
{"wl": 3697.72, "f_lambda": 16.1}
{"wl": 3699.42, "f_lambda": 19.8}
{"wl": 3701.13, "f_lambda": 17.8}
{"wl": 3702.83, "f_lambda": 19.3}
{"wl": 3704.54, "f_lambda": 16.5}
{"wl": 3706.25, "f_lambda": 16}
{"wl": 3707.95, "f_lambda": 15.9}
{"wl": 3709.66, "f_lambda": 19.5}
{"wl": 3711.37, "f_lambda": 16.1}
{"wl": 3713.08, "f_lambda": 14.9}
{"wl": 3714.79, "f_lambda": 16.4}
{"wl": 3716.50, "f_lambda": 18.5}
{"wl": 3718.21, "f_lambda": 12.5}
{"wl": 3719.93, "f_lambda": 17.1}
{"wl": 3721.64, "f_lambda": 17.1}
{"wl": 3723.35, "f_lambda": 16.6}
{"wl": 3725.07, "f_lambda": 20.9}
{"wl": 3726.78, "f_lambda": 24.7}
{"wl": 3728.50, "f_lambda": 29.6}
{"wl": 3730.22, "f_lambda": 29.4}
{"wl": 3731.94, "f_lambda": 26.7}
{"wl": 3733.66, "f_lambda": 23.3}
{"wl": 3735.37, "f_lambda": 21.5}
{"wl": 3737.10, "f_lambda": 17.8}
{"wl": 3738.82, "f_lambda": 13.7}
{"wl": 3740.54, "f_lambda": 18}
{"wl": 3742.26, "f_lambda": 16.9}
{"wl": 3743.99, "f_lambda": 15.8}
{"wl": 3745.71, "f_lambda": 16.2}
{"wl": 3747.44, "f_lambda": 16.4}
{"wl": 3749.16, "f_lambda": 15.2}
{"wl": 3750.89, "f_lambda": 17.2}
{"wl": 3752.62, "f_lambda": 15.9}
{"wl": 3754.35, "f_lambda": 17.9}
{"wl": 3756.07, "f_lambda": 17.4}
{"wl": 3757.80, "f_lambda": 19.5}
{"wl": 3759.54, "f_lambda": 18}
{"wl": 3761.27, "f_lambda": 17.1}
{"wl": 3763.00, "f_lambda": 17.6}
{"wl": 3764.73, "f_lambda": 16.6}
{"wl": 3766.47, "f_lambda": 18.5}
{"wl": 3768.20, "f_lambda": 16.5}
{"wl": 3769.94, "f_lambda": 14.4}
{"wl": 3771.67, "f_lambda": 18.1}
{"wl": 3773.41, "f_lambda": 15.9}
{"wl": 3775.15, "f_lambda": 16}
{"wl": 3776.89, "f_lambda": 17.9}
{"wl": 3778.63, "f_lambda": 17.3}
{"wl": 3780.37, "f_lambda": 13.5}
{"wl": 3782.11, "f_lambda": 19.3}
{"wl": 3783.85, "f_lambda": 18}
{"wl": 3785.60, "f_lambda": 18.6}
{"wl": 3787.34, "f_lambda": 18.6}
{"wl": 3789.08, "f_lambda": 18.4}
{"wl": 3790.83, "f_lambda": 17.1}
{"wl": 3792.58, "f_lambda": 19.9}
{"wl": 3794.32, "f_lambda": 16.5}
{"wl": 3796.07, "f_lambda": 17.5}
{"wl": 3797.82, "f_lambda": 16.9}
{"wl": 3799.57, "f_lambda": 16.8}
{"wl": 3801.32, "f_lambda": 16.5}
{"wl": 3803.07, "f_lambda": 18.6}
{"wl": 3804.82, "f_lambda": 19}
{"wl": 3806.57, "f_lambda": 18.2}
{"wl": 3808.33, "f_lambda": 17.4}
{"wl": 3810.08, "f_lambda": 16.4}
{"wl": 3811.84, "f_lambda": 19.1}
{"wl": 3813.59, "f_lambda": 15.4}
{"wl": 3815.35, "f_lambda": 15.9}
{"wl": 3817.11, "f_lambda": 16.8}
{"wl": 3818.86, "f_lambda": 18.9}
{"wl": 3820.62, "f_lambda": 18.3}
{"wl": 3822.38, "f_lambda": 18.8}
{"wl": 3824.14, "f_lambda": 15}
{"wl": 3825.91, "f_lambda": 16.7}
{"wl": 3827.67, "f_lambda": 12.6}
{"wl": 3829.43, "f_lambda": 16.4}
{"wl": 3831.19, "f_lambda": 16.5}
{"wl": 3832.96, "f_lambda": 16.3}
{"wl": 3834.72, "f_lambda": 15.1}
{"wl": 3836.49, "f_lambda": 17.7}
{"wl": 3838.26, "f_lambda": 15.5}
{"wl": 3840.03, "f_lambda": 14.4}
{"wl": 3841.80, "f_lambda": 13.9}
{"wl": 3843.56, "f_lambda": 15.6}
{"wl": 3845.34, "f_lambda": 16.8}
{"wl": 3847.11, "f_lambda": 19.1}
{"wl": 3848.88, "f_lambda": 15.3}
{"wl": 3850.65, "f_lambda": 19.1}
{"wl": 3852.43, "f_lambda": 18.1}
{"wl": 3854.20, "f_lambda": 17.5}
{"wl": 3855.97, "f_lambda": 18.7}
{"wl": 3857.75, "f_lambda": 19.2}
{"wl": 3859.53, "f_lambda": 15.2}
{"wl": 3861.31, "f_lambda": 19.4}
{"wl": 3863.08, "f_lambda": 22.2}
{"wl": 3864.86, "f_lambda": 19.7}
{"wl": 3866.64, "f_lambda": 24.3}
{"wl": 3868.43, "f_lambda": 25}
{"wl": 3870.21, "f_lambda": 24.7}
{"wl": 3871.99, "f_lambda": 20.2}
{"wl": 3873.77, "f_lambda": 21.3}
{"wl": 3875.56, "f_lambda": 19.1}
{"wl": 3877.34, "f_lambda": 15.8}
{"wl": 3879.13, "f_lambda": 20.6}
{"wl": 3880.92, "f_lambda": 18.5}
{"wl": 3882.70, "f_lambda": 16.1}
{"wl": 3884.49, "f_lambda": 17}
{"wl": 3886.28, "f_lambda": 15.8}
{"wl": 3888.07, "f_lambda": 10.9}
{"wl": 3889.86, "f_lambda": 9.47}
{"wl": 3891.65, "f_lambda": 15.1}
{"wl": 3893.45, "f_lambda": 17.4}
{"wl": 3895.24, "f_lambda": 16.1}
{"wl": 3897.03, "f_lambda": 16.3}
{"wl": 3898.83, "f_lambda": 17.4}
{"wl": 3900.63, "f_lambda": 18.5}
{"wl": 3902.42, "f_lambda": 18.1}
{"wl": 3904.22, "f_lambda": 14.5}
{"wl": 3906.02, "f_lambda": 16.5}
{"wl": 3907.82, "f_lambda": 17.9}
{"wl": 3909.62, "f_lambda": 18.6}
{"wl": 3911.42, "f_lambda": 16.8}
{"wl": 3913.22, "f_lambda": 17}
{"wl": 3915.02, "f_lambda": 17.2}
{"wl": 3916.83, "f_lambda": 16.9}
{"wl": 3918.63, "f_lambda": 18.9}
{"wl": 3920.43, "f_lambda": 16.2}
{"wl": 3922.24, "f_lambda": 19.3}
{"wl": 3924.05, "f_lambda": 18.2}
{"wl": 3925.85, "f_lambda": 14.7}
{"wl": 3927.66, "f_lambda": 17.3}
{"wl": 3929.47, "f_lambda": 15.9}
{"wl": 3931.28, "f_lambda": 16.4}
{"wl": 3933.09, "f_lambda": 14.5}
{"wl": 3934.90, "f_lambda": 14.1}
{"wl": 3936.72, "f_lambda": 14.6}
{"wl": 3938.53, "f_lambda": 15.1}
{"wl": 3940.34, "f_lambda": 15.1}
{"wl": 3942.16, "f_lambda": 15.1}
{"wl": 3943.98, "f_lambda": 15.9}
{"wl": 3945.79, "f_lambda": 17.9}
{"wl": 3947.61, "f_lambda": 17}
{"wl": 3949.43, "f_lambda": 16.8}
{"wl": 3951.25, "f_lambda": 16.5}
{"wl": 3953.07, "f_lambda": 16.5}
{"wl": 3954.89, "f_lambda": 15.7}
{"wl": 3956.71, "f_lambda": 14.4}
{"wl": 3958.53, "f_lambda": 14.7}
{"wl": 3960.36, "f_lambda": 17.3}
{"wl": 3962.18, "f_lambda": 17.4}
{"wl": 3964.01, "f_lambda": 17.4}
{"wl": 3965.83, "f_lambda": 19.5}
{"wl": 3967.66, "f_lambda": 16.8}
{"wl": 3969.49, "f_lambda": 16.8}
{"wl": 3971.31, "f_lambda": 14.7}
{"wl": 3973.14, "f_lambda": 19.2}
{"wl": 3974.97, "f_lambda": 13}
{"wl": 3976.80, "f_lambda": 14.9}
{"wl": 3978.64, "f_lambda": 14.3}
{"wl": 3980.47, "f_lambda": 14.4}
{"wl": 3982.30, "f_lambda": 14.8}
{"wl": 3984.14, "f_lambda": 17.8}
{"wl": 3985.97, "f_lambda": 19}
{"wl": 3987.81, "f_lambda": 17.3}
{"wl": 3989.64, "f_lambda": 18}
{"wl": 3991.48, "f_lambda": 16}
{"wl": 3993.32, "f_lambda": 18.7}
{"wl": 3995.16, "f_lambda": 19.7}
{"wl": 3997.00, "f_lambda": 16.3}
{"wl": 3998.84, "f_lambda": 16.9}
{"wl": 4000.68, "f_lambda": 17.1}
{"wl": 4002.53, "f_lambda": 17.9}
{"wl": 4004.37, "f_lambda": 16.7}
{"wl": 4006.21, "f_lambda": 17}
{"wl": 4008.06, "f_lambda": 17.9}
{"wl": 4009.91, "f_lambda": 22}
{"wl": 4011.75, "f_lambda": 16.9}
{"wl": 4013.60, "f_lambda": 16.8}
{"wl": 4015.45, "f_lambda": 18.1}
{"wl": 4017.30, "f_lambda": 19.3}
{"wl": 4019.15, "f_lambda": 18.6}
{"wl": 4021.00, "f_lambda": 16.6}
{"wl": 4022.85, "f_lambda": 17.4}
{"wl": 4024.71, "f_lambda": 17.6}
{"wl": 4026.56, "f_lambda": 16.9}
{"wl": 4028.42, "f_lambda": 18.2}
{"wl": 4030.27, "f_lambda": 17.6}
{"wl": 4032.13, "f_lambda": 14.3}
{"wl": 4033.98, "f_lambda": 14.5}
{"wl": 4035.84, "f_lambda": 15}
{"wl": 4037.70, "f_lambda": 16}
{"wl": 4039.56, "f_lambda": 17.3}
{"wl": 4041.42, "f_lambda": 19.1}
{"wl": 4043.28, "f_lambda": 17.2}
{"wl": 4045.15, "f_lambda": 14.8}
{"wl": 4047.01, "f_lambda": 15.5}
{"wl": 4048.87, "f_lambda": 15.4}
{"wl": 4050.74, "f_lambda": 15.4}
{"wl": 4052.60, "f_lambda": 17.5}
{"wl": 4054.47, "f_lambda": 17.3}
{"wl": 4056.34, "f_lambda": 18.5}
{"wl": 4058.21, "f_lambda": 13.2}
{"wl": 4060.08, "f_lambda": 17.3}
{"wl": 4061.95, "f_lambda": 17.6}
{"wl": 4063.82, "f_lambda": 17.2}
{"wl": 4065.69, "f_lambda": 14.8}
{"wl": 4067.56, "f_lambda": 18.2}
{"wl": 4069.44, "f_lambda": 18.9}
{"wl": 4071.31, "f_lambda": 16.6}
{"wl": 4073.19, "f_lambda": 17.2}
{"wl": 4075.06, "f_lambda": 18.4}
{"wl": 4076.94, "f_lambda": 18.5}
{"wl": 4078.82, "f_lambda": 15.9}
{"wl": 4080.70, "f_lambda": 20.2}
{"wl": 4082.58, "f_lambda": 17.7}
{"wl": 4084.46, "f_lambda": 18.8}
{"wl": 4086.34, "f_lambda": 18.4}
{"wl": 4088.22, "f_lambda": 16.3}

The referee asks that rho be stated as 2.8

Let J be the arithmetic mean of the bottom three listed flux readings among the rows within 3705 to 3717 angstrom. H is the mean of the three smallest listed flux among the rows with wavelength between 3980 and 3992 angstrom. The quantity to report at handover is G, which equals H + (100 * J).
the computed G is 1575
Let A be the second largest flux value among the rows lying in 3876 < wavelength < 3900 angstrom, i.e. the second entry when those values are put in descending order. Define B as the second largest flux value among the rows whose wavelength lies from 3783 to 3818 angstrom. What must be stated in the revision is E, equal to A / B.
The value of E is 0.97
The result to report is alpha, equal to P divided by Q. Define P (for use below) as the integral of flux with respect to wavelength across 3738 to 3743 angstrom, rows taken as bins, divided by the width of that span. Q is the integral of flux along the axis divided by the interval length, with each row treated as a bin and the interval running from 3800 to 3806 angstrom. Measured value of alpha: 0.90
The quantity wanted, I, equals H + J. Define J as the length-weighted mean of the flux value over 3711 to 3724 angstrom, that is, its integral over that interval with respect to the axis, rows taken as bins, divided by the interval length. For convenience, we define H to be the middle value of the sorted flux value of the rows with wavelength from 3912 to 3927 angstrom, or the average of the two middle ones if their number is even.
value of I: 33.2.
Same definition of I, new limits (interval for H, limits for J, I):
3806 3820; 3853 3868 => 36.8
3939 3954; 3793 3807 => 34.1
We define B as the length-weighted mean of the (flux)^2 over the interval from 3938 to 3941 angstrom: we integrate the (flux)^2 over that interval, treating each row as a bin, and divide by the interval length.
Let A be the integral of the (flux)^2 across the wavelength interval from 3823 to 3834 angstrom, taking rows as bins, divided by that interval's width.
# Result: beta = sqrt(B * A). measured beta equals 238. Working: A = 247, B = 228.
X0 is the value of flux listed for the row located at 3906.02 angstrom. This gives 16.5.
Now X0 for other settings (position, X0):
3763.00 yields 17.6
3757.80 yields 19.5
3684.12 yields 13.1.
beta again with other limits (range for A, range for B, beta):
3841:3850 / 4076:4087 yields 299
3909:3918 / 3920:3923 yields 311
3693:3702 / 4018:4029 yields 310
